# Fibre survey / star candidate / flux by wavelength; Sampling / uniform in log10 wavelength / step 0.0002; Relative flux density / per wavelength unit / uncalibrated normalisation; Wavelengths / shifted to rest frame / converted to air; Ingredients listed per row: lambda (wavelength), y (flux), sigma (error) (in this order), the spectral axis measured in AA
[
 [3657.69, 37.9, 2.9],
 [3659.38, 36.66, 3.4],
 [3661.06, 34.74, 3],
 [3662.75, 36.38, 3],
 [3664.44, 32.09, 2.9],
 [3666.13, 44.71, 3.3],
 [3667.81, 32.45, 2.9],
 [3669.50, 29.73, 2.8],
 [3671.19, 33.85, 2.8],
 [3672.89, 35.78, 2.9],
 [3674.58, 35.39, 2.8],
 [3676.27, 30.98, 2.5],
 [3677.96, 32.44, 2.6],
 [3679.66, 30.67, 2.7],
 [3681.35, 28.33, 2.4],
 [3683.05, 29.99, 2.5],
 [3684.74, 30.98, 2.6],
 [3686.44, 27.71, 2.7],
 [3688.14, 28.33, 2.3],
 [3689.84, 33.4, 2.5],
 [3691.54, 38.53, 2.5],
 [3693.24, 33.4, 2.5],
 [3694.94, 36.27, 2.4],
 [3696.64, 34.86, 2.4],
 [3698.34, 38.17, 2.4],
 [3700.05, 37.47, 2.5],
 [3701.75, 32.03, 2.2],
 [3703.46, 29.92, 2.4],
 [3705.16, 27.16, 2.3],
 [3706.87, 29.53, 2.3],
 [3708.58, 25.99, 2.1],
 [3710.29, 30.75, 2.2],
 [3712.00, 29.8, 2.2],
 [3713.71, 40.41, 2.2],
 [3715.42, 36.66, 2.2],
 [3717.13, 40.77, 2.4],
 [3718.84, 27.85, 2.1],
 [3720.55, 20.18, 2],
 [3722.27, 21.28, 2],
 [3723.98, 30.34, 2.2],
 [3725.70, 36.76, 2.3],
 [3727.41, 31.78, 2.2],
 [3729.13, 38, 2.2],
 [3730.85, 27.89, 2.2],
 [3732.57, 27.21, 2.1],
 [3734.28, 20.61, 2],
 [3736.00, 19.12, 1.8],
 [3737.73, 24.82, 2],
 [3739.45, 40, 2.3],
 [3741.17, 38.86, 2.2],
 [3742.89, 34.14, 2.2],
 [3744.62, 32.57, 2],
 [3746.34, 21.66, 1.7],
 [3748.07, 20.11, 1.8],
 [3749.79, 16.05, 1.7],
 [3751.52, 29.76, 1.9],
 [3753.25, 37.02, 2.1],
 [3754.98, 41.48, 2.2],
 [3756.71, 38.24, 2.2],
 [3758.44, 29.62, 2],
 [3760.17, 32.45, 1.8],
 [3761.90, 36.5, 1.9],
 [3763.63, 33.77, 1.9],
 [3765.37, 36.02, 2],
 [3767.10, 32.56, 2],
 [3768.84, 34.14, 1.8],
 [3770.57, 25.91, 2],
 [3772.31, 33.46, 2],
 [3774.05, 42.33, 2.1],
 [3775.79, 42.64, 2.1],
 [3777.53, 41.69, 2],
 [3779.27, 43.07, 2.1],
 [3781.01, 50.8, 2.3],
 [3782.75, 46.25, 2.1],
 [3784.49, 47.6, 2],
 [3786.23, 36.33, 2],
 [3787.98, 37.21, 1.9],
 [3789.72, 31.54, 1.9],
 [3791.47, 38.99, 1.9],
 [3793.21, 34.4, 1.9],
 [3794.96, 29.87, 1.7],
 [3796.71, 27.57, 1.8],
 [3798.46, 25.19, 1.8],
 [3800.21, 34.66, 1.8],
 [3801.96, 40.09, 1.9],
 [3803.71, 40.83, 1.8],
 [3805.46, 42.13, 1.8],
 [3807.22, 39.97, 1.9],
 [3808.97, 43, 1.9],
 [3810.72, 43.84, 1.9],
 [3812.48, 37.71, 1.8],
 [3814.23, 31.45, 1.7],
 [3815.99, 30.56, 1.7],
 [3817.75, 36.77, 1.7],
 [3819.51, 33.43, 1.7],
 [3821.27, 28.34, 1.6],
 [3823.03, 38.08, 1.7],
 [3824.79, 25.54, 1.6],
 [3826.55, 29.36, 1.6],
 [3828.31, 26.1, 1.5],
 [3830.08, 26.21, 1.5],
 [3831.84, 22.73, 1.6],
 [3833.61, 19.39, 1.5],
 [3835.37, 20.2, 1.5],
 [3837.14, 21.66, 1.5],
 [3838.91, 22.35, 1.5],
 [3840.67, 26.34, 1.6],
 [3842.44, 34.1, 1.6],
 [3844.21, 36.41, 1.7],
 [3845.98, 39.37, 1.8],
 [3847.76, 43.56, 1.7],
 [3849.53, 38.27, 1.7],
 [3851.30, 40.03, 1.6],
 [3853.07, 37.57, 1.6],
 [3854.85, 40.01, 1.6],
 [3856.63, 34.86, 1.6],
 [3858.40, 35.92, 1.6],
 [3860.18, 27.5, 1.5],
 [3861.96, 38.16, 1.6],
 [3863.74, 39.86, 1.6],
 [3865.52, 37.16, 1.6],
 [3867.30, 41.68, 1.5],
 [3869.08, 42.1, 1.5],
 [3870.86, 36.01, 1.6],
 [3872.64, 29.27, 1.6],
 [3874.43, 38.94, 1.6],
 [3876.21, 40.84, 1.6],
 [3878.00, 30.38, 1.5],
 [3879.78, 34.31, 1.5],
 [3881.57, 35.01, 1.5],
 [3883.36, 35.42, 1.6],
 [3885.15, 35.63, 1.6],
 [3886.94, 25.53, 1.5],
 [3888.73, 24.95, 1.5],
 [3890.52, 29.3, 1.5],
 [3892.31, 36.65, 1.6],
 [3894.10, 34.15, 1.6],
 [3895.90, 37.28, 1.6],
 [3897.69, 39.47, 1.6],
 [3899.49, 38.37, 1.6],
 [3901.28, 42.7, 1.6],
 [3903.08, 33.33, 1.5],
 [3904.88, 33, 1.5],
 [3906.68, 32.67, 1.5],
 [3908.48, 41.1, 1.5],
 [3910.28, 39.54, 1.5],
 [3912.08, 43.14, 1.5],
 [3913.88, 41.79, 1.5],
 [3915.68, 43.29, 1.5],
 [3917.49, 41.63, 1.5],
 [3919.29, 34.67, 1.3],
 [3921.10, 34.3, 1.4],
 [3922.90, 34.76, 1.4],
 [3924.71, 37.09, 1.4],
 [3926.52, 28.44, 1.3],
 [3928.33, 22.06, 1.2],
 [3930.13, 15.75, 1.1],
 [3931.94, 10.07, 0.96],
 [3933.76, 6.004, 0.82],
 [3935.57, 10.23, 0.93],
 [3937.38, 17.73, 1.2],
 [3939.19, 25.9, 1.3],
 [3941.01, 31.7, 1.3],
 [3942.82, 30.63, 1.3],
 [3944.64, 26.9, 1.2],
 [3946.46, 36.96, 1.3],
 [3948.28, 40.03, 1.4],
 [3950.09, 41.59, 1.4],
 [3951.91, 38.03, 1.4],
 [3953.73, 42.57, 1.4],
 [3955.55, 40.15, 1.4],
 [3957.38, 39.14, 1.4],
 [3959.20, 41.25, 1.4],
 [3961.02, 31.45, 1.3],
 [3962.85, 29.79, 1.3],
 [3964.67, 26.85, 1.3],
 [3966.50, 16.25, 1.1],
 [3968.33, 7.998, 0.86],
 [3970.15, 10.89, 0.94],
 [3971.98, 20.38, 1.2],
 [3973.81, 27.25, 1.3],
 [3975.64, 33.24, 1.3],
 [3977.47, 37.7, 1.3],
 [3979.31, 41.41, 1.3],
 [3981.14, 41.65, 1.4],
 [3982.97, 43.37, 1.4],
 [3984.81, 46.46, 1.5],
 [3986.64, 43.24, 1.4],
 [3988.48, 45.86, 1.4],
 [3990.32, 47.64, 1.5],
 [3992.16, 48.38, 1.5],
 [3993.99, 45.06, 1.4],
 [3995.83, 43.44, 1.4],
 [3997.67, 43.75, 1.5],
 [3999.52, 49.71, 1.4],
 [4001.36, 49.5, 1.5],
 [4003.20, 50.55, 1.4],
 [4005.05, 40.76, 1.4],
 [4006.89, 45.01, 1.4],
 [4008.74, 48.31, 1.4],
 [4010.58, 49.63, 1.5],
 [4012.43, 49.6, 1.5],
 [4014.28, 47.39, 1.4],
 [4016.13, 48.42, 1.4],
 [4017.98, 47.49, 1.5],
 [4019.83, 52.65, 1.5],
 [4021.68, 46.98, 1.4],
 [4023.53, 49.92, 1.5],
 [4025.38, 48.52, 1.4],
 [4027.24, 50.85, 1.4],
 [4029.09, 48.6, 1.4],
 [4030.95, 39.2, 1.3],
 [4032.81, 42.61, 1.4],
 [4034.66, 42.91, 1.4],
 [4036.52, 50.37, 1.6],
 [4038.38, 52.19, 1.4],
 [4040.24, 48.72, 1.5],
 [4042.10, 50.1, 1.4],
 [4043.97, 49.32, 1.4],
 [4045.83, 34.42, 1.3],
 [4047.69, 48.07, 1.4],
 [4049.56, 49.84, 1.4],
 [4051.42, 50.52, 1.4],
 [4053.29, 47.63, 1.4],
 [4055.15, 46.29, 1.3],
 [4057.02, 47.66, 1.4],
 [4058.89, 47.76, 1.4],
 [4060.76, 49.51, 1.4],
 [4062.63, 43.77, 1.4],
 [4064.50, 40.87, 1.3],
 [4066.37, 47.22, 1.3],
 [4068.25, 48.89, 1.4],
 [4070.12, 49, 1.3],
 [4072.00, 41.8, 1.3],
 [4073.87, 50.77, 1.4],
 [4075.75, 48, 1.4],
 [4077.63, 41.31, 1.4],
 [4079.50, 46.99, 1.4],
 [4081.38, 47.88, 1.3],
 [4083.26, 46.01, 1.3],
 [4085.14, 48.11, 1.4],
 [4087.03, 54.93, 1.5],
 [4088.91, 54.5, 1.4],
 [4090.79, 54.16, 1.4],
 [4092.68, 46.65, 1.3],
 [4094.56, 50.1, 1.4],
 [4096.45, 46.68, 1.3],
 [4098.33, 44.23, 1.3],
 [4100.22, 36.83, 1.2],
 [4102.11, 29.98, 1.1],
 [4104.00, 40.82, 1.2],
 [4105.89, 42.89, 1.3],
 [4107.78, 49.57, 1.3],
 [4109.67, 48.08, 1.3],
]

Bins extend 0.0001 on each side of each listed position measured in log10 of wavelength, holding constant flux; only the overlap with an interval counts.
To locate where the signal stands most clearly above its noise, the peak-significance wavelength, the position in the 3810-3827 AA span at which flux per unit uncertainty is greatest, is 3810.72 AA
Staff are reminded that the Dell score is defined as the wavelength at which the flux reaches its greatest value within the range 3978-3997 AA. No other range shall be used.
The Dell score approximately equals 3992.16 AA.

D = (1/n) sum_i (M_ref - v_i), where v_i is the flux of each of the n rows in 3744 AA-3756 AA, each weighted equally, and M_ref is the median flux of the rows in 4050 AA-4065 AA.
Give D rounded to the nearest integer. 19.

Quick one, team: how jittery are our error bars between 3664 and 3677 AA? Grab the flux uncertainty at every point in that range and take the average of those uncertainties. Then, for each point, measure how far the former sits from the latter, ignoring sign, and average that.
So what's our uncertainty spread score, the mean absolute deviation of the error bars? 0.14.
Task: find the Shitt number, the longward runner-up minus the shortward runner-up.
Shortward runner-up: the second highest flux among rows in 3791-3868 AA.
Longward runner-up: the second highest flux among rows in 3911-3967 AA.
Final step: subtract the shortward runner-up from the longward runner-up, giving 0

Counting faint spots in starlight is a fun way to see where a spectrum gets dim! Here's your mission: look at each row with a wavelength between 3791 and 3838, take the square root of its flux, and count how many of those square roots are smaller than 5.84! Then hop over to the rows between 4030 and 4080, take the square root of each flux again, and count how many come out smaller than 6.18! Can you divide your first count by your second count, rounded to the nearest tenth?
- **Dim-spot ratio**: 15.0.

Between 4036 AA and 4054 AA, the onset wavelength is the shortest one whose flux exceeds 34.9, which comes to 4036.52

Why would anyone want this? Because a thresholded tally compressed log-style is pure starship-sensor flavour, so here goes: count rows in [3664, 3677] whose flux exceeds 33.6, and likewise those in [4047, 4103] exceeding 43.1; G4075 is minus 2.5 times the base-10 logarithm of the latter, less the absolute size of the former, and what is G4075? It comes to -7.5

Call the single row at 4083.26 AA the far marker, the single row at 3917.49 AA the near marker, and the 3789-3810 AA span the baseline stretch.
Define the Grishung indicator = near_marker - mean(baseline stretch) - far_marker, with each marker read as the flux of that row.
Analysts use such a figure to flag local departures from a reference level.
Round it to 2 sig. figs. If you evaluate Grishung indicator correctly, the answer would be -40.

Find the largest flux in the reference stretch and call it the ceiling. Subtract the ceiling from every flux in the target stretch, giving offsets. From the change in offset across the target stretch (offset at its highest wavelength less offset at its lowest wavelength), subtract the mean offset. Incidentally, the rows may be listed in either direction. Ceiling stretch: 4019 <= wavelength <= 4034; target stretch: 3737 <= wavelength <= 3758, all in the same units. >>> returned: 35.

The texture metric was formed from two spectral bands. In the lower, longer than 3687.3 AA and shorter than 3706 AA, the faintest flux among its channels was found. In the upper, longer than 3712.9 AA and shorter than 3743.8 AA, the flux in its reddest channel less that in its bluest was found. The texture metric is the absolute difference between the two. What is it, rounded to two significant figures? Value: 33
